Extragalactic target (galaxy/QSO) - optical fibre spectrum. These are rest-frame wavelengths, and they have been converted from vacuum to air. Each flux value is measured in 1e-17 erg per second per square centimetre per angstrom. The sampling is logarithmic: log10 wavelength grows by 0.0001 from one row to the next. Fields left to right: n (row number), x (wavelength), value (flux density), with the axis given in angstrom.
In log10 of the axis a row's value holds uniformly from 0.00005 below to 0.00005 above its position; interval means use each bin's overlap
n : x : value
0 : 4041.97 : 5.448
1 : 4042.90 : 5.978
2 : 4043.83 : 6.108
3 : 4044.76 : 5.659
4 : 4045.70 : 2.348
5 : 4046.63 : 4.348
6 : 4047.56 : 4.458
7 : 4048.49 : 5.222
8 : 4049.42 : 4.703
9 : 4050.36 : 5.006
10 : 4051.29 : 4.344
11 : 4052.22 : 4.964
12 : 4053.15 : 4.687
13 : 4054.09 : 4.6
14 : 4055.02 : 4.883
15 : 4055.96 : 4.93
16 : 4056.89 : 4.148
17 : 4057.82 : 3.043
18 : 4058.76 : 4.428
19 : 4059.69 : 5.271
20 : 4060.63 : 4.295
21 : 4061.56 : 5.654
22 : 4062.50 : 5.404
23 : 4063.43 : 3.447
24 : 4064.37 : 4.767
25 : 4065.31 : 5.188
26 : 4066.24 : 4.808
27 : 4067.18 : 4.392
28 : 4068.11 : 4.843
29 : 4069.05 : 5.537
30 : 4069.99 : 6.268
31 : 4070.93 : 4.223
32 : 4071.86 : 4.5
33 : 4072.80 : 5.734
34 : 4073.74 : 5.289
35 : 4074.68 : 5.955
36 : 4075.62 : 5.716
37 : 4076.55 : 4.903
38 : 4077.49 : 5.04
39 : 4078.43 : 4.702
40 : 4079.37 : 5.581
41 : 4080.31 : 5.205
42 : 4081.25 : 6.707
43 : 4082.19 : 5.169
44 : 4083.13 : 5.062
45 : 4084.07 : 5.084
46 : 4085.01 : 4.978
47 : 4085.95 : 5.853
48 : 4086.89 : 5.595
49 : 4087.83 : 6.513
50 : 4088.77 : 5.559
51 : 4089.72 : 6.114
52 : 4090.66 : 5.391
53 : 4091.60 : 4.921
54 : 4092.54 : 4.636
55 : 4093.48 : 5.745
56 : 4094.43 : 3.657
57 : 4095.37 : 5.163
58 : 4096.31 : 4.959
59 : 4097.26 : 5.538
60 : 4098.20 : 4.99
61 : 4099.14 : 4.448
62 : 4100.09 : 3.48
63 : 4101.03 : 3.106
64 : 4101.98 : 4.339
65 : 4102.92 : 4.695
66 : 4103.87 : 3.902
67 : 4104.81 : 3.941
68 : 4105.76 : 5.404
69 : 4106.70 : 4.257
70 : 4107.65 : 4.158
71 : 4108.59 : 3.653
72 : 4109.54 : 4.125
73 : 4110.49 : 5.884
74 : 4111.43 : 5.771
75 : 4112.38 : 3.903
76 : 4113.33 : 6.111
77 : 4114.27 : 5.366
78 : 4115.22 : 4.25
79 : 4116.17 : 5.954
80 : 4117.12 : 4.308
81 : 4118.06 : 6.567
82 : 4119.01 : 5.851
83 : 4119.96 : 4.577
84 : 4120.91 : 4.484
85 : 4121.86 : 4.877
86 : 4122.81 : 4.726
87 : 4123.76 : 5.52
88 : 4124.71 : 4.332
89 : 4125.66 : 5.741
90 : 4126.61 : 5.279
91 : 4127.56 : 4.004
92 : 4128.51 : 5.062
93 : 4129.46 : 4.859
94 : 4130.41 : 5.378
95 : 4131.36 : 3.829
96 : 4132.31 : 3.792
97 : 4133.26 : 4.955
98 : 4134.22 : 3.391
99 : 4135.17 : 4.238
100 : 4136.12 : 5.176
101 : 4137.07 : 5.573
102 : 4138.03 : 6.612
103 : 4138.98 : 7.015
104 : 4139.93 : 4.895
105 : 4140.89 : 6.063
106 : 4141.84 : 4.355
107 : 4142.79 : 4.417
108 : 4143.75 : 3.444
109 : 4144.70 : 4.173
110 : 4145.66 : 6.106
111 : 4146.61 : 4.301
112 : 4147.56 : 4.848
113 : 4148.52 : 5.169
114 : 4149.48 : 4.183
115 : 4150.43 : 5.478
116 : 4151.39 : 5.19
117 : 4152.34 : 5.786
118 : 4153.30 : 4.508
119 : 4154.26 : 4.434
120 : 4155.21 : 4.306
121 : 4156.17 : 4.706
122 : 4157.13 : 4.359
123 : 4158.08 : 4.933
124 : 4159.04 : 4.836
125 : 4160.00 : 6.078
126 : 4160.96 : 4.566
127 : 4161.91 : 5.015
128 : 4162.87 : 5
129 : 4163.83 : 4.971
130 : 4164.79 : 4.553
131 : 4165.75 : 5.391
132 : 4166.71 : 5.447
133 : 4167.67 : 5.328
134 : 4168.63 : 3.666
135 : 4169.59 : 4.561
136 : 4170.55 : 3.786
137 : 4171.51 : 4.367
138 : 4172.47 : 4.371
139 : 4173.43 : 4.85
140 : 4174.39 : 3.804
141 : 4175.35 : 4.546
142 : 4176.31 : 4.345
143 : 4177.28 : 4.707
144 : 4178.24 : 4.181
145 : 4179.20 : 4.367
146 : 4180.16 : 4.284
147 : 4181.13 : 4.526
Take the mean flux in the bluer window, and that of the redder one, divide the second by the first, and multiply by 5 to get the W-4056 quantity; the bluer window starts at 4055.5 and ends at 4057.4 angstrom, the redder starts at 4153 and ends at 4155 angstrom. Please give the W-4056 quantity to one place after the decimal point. 4.9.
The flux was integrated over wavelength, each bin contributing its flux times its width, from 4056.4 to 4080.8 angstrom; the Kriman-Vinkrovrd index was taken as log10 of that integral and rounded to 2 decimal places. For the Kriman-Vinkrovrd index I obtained 2.08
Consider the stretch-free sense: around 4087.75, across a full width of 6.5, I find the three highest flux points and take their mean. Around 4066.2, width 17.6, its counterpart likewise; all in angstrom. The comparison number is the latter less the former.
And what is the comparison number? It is -0.174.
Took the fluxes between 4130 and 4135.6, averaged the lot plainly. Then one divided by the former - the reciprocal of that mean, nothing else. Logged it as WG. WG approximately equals 0.235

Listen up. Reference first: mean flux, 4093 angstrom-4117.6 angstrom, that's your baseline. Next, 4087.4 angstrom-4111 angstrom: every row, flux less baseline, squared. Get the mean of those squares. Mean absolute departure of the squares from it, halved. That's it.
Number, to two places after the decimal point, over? 0.32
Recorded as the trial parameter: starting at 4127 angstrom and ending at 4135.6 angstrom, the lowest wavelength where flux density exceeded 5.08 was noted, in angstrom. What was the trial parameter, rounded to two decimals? 4130.41 angstrom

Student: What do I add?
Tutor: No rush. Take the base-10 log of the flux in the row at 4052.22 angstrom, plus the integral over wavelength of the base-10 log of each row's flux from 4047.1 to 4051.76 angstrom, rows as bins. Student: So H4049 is 3.8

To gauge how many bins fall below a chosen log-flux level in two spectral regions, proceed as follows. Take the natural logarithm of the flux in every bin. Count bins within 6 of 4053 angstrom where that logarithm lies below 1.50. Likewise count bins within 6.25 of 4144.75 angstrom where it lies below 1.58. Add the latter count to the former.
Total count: 12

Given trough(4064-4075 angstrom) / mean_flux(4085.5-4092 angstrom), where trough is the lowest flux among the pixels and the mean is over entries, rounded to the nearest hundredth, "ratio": 0.74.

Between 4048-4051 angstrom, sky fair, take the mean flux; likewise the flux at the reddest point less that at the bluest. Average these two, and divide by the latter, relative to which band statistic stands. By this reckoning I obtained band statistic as -11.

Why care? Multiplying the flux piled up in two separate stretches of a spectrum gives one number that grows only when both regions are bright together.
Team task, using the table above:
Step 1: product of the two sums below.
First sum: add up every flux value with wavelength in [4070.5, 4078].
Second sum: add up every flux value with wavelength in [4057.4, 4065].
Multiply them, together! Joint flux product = 1502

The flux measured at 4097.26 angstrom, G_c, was 5.538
